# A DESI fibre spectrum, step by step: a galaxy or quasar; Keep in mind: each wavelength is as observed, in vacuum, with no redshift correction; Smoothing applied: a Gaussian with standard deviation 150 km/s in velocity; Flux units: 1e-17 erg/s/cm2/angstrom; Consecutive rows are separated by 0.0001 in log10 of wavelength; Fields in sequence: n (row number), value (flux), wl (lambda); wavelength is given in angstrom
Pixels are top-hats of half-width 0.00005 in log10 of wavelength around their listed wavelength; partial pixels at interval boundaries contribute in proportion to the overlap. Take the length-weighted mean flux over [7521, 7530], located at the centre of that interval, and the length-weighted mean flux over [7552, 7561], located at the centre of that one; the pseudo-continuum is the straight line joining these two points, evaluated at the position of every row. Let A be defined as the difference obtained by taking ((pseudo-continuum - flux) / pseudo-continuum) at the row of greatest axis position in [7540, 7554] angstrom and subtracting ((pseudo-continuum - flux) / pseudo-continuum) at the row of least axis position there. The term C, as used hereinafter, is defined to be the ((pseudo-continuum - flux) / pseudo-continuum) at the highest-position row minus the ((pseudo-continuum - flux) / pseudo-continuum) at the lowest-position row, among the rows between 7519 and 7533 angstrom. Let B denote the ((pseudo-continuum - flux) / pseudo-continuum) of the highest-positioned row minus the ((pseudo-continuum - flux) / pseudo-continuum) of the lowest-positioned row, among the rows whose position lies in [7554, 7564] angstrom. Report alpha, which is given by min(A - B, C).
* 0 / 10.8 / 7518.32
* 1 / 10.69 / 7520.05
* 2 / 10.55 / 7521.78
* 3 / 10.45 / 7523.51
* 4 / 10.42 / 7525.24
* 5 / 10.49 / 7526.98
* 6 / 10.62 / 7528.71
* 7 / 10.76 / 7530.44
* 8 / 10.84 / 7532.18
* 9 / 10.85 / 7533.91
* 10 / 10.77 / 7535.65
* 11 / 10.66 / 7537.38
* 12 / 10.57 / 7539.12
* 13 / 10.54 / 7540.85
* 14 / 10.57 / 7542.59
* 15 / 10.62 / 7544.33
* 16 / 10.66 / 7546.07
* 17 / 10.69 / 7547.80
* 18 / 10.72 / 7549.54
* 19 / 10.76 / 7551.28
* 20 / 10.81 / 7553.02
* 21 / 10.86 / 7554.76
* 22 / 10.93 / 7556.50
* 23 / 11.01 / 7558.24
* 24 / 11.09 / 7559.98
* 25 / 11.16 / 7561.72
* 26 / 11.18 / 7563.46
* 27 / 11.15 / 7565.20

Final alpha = 0.002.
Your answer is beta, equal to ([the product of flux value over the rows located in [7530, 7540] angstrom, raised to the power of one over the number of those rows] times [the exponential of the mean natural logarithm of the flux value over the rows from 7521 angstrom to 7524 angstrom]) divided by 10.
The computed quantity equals 11.3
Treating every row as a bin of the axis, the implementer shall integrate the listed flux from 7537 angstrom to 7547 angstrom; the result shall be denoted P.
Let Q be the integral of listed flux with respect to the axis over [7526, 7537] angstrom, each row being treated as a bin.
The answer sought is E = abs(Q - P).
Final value 12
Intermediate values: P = 106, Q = 117.9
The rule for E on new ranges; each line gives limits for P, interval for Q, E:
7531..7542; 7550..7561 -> 2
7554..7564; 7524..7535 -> 7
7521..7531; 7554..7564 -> 5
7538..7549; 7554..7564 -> 6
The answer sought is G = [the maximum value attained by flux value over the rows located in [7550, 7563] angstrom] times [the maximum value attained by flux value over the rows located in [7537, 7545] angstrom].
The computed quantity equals 119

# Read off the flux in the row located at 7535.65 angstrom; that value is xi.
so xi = 10.77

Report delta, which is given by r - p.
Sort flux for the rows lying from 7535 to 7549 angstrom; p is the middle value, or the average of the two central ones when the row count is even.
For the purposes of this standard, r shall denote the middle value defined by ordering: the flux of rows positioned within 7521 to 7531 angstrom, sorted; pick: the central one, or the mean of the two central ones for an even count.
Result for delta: -0.12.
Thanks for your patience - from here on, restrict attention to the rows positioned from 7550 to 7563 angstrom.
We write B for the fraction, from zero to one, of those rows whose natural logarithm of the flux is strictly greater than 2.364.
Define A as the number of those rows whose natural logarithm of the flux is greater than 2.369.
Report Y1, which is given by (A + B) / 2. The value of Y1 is 4.0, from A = 7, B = 1.0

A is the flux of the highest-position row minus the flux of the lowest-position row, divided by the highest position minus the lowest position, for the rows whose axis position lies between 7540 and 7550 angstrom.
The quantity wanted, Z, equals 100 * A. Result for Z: 2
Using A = 0.021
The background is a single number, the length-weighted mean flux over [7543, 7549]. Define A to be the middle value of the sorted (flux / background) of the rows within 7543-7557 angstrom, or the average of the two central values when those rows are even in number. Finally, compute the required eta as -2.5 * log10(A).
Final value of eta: -0.009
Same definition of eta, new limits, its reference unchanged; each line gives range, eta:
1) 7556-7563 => -0.040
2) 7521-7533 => 0.011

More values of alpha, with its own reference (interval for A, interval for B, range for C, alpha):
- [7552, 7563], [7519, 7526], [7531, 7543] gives -0.054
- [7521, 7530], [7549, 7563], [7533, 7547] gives 0.028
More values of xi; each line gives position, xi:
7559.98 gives 11.09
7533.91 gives 10.85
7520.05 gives 10.69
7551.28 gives 10.76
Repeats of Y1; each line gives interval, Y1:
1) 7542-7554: 2.4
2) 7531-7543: 1.8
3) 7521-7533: 1.1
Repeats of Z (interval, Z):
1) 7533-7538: -5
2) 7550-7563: 4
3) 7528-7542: -1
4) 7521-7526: -4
